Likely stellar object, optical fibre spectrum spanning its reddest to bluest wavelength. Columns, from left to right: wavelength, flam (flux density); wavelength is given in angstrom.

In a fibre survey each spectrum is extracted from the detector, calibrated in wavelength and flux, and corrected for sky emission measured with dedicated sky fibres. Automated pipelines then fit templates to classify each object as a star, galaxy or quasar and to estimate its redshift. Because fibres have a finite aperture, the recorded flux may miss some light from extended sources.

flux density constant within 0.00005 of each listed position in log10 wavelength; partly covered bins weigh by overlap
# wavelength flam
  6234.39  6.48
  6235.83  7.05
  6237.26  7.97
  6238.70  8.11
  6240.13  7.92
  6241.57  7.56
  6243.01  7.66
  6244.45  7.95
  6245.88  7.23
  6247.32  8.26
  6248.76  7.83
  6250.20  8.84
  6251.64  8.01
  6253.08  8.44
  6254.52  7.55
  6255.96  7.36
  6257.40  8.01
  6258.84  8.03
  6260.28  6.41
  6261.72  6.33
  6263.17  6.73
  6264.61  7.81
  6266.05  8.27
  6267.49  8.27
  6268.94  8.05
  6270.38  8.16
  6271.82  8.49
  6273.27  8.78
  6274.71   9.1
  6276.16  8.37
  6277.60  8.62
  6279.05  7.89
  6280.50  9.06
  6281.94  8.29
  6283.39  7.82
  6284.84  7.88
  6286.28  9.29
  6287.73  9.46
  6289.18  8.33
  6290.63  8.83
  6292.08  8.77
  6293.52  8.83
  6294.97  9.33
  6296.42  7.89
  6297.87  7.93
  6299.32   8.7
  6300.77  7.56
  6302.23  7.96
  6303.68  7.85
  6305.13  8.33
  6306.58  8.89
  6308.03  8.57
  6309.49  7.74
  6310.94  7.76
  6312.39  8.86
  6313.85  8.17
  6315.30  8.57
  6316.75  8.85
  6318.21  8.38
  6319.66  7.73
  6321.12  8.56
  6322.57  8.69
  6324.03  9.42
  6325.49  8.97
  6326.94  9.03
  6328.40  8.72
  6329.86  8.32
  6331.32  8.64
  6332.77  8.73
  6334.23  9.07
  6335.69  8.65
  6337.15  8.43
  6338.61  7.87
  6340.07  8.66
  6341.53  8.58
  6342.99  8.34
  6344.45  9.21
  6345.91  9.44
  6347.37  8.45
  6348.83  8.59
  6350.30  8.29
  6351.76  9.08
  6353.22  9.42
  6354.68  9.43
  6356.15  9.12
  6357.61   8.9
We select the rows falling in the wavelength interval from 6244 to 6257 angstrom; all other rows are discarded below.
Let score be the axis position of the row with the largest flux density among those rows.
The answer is 6250.20 angstrom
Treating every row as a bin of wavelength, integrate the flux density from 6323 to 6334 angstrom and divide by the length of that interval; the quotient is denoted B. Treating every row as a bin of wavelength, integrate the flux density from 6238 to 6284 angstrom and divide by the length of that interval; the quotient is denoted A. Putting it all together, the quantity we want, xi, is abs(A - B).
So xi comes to 0.86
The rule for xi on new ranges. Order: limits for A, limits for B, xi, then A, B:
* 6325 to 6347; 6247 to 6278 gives 0.73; 8.71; 8.0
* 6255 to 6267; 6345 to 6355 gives 1.55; 7.39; 8.9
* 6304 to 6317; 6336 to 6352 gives 0.23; 8.39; 8.6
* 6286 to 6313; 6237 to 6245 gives 0.60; 8.45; 7.8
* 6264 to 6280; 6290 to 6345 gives 0.15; 8.36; 8.5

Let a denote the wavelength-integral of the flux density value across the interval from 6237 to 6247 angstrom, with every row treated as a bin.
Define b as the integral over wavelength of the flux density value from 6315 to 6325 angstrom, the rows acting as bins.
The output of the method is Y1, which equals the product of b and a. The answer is 6699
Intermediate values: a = 77.8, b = 86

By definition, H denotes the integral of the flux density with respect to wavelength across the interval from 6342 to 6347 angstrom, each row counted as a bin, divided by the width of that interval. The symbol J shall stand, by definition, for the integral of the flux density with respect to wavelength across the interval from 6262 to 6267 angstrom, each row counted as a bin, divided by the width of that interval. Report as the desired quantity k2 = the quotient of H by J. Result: 1.19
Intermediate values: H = 8.9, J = 7.5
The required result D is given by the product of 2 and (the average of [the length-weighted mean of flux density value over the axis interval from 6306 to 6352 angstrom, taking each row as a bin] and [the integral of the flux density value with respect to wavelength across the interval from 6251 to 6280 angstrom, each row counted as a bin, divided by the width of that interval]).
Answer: 16.5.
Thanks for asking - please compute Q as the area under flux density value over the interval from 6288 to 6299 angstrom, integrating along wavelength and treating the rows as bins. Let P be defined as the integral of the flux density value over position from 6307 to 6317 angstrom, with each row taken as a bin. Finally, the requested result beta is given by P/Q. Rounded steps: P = 84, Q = 95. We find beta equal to 0.88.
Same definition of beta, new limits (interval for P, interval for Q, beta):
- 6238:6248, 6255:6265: 1.08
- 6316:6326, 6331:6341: 1.01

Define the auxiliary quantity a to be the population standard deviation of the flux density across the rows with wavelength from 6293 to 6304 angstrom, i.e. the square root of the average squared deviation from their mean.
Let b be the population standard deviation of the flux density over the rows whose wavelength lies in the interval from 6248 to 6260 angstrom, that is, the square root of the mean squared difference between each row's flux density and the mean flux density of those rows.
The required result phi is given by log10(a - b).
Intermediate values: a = 0.58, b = 0.44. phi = -0.86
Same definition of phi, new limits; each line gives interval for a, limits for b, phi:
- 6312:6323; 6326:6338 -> -0.95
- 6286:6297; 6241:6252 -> -1.35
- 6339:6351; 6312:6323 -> -1.50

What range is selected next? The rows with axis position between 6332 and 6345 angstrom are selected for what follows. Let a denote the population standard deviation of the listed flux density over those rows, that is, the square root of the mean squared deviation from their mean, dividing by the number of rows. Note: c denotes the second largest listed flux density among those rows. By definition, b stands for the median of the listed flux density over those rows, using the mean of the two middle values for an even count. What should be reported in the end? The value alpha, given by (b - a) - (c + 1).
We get -1.79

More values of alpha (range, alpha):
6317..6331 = -1.80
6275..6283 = -1.64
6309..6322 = -1.91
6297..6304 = -1.41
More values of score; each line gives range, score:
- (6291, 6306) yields 6294.97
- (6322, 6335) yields 6324.03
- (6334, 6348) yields 6345.91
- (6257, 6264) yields 6258.84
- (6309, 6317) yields 6312.39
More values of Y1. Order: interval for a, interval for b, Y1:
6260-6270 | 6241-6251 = 5915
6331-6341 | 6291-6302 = 7946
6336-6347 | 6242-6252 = 7561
